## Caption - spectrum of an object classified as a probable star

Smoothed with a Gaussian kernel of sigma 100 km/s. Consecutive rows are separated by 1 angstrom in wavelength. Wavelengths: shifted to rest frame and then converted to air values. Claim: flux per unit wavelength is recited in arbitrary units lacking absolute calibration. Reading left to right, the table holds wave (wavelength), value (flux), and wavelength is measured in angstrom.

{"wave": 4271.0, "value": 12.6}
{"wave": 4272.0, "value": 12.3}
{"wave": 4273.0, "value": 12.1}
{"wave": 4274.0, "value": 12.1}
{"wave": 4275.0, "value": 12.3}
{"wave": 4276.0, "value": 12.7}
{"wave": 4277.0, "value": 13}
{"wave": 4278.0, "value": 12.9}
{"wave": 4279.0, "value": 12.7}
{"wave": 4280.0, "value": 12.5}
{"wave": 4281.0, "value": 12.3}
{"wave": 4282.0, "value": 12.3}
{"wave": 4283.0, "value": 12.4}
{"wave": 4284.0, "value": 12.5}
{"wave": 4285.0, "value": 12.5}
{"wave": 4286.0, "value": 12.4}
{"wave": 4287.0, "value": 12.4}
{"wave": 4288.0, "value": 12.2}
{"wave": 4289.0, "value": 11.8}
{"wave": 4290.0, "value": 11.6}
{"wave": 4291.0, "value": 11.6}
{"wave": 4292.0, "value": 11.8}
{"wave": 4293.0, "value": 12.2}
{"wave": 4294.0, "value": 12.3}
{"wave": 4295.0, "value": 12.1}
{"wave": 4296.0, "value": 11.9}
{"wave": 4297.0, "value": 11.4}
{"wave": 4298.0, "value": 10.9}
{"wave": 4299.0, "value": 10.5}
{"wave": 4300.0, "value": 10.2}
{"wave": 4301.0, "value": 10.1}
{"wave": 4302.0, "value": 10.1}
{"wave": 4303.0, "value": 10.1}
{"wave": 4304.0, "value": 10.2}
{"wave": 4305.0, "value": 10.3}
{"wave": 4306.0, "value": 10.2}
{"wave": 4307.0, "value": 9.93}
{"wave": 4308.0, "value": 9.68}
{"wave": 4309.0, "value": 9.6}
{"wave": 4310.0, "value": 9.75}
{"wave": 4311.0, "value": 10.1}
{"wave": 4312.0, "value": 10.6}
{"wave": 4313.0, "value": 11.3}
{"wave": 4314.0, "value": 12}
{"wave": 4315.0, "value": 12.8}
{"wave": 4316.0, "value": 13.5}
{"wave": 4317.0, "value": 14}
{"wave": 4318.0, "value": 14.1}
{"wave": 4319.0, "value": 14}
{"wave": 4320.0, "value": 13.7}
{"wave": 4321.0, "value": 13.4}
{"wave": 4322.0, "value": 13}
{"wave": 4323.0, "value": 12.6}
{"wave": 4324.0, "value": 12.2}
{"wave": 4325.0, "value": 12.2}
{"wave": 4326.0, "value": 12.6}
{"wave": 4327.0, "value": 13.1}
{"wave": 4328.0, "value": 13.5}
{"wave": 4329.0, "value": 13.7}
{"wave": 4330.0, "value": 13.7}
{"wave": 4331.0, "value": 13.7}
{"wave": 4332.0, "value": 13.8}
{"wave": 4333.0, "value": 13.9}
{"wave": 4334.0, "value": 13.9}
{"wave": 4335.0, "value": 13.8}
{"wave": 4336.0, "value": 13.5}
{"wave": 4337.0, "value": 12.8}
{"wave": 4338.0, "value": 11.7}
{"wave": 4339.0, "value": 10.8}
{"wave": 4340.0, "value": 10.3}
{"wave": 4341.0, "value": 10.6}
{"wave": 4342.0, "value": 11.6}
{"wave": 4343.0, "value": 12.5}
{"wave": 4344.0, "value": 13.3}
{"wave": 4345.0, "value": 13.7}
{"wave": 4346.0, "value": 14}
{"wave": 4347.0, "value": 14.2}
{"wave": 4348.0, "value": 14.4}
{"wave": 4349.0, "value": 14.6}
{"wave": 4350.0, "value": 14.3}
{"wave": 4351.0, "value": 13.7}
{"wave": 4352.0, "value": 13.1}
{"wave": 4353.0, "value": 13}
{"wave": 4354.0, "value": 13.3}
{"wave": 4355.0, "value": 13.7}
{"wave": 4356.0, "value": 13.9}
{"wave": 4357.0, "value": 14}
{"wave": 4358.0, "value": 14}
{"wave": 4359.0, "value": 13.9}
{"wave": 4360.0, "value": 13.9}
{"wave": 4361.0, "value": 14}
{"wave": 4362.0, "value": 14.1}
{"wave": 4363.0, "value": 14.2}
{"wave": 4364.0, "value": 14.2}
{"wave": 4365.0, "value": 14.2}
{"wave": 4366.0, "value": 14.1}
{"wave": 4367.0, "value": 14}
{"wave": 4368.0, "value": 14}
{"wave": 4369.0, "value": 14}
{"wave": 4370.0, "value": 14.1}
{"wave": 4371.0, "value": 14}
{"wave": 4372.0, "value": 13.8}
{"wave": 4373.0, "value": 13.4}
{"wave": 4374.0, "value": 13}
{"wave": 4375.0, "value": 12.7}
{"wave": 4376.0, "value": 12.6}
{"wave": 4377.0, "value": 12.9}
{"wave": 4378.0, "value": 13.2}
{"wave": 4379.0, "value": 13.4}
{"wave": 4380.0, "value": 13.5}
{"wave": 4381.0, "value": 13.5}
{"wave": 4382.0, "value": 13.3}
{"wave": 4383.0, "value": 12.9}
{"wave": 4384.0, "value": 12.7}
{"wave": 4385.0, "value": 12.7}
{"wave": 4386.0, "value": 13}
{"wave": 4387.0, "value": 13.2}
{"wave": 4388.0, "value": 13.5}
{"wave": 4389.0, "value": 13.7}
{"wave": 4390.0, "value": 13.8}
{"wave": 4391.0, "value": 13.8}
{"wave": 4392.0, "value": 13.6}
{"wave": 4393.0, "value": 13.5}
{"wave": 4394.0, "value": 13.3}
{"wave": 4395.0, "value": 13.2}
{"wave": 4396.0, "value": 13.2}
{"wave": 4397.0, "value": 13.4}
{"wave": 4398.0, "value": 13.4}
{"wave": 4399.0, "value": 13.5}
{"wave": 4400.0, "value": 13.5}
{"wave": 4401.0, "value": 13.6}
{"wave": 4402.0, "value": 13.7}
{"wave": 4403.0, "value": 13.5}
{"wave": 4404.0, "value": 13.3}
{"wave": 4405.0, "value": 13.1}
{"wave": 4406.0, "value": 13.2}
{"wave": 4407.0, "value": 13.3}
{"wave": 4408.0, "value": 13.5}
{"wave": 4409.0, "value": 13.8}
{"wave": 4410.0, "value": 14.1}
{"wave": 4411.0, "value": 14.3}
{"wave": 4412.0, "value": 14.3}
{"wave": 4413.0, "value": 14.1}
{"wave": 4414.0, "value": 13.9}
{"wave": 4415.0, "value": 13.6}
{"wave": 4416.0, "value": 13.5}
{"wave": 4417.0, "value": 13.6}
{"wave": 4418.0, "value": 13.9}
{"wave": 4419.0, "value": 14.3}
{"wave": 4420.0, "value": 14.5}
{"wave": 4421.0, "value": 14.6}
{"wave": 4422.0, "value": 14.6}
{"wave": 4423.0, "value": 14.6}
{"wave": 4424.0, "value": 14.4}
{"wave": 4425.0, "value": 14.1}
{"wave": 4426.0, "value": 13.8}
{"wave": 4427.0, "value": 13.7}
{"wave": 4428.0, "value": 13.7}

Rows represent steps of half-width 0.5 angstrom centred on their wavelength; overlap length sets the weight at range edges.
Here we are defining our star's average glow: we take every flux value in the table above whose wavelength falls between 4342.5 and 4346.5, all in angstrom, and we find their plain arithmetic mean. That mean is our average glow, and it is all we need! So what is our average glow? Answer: 13.4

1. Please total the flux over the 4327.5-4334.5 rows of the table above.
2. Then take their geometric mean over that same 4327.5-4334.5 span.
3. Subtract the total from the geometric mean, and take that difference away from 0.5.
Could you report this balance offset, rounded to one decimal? 83.0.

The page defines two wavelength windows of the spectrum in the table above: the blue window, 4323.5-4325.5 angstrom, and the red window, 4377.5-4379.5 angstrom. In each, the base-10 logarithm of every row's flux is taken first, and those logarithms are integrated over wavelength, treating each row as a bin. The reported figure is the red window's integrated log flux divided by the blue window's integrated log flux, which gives 1.03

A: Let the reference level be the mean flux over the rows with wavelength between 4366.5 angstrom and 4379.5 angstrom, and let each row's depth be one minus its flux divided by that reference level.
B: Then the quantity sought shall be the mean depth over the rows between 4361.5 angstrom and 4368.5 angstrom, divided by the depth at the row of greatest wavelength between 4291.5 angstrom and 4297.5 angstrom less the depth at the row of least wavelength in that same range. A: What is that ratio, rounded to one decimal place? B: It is -1.6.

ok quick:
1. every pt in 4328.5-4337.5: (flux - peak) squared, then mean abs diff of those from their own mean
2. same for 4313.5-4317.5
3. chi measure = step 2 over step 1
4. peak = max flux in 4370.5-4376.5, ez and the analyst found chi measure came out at 4.7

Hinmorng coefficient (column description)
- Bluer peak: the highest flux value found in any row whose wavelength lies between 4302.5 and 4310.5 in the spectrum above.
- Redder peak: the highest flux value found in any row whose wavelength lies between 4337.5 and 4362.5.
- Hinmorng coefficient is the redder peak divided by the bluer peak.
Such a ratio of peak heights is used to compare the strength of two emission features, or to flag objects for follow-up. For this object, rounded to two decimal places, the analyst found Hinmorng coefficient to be 1.42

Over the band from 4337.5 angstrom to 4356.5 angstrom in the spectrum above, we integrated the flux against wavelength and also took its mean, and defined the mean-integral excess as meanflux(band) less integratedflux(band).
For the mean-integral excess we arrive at -234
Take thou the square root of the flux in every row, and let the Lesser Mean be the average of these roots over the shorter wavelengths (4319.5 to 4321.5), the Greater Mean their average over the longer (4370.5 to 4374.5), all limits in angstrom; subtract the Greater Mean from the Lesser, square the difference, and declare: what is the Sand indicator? 0.000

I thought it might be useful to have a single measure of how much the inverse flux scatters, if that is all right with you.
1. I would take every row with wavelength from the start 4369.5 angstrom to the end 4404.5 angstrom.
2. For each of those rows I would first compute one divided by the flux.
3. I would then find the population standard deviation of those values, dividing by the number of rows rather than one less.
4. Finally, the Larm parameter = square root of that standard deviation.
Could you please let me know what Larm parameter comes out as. 0.046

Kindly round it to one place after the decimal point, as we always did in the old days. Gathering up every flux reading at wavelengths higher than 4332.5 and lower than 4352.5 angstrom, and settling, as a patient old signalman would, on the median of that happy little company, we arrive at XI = 13.6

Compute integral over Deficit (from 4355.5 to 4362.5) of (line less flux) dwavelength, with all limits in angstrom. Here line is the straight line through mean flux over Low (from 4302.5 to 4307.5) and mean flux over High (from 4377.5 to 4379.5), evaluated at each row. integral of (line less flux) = -11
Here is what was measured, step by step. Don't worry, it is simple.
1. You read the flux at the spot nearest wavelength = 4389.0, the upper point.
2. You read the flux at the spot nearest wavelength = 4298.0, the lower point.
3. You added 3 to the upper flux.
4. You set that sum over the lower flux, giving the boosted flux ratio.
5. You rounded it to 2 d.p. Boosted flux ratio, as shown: 1.53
